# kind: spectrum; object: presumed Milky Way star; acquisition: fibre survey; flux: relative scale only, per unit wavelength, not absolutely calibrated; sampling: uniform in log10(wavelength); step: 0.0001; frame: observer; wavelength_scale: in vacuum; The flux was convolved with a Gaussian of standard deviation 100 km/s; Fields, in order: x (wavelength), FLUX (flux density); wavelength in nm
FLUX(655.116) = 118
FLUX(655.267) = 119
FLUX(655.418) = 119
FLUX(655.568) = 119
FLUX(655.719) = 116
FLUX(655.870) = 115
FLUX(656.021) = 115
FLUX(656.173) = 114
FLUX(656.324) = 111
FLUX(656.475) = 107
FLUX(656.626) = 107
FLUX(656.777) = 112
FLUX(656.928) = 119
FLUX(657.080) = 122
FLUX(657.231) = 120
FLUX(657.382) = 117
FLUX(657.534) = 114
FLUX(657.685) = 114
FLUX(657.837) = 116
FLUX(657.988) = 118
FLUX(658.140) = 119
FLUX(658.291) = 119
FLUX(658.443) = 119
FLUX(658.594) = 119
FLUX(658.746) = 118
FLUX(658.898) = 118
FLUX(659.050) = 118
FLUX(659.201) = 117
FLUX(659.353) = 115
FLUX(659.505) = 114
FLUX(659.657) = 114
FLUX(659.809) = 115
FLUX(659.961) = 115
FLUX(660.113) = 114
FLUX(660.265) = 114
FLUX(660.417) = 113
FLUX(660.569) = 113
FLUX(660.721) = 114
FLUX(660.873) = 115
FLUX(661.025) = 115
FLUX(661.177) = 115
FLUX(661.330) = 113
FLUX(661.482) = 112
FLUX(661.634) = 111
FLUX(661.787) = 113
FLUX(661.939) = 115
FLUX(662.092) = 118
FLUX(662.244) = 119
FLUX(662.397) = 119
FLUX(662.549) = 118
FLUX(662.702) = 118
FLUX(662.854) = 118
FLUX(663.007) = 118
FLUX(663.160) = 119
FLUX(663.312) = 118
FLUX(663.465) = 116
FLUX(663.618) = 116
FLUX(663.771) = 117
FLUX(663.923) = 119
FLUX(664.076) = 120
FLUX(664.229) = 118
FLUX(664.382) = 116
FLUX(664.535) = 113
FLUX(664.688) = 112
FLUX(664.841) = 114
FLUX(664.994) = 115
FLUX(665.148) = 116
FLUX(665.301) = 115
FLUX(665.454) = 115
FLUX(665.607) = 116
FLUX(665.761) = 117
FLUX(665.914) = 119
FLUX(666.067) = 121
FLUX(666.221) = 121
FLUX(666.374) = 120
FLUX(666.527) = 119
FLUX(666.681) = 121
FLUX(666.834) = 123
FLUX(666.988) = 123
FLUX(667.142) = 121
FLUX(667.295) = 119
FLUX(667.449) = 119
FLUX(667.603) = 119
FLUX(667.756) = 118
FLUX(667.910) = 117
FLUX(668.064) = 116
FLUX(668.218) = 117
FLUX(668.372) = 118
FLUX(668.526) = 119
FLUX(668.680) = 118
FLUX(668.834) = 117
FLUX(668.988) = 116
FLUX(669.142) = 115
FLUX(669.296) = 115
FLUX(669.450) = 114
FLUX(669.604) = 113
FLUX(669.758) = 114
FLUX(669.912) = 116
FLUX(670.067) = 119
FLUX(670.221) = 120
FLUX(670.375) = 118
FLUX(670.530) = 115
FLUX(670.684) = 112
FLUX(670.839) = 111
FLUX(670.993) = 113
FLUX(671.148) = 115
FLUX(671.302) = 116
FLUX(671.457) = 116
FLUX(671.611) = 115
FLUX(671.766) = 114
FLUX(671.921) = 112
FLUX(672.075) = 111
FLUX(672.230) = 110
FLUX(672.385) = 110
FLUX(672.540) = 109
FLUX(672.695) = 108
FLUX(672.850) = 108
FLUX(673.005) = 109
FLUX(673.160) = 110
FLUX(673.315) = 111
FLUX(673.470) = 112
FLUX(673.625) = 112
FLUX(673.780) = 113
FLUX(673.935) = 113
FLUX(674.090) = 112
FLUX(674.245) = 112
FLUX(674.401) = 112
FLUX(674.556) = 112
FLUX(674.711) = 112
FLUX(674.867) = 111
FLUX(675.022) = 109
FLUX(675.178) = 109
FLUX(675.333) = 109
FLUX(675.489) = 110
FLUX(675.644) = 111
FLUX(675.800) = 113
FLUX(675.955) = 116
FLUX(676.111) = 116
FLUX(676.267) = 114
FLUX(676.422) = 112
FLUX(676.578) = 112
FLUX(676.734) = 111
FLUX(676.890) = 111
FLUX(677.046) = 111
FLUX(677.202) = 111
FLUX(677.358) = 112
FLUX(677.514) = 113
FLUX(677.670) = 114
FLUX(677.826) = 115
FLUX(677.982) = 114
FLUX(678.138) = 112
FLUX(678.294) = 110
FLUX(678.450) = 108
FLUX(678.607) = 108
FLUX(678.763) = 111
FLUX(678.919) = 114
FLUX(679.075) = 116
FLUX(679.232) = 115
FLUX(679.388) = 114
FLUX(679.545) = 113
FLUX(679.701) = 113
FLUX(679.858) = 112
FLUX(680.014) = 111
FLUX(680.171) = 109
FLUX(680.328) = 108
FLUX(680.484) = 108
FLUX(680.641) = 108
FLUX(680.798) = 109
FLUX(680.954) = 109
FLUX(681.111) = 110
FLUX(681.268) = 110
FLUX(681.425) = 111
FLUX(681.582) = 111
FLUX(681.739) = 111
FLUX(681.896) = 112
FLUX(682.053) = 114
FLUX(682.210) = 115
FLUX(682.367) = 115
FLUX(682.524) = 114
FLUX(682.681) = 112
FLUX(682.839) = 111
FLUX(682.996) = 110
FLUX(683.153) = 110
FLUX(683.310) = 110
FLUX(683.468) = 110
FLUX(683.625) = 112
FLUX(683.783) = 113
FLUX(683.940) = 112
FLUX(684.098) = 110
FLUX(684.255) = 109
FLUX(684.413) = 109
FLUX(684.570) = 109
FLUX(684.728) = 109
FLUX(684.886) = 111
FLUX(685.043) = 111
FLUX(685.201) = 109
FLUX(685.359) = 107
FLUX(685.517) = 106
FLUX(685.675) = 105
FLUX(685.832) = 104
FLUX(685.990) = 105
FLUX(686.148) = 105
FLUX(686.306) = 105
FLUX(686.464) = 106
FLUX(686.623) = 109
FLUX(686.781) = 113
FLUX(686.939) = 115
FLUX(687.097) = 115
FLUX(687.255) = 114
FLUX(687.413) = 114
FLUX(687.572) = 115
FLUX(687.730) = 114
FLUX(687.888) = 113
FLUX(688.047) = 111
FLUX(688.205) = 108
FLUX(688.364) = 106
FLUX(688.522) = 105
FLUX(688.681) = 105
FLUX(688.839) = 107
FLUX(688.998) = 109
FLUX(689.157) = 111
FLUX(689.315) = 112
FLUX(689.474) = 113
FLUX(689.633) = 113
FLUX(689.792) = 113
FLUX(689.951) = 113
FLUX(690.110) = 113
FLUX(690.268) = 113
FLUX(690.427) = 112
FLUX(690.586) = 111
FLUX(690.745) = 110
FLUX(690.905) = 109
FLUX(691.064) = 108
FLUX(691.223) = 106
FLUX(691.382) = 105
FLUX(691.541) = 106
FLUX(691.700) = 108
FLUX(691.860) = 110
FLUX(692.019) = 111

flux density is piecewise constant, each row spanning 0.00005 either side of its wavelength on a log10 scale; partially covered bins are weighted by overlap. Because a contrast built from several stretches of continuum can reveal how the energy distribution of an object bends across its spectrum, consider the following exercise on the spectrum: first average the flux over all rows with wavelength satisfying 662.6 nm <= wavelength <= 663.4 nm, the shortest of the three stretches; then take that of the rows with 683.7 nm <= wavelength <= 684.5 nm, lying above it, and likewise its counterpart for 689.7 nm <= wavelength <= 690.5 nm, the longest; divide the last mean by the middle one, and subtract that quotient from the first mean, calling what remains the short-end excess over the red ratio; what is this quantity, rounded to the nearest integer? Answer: 117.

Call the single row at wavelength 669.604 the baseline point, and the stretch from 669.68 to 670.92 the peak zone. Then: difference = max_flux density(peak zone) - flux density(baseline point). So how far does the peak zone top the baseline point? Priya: 7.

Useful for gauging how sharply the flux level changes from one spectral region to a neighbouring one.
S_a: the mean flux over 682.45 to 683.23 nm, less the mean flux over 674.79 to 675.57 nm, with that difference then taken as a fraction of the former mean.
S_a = 0.02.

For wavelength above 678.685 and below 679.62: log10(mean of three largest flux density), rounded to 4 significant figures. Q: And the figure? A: 2.061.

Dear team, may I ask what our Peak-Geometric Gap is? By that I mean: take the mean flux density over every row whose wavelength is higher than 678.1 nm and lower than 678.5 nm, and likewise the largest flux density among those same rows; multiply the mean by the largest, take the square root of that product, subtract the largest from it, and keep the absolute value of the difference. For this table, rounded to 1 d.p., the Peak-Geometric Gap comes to 1.0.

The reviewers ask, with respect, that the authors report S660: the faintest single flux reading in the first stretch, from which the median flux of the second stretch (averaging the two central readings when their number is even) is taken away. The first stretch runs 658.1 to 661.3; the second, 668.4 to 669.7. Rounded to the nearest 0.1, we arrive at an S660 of -2.5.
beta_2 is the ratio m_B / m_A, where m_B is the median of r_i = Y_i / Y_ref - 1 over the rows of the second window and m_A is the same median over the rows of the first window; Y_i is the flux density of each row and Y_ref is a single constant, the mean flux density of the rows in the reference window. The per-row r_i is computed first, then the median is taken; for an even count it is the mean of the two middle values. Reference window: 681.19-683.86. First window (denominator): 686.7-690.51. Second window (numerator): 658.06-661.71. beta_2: 2.7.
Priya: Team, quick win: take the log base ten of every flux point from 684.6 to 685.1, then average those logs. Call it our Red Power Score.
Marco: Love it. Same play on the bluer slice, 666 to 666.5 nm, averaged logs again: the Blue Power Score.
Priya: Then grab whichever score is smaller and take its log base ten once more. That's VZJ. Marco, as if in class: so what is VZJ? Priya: 0.310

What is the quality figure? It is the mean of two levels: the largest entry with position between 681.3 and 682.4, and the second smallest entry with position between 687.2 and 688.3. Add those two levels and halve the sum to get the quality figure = 113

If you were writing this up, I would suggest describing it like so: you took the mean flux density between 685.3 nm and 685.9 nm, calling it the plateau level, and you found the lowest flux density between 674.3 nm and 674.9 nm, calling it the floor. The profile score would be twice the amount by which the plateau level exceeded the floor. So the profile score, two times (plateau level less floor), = -11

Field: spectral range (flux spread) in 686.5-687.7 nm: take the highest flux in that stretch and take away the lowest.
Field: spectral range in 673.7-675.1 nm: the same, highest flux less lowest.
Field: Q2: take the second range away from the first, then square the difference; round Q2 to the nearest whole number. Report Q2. 4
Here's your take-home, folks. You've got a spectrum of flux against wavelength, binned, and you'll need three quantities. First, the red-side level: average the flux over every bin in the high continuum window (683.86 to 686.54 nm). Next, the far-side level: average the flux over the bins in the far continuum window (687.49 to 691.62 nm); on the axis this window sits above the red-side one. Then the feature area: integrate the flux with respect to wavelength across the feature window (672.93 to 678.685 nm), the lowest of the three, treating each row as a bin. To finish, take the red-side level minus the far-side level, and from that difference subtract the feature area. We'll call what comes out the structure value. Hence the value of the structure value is -645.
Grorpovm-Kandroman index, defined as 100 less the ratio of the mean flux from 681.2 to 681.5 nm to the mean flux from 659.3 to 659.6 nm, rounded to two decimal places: 99.03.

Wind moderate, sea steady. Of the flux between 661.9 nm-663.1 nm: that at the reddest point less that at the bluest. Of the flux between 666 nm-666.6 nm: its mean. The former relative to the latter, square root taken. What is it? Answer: 0.16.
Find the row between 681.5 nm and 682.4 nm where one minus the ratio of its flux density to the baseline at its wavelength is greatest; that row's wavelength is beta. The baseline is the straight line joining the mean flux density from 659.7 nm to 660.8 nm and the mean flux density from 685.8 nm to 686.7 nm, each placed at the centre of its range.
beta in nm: 681.582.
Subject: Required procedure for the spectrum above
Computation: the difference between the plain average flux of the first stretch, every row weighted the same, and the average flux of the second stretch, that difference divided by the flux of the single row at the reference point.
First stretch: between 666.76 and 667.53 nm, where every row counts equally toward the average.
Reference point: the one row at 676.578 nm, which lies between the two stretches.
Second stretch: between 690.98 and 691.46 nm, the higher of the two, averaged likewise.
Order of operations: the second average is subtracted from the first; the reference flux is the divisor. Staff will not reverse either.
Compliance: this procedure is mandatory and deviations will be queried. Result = 0.13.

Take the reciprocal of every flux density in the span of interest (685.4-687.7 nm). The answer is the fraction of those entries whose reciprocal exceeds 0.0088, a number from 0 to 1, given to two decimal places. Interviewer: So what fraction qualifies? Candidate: 0.64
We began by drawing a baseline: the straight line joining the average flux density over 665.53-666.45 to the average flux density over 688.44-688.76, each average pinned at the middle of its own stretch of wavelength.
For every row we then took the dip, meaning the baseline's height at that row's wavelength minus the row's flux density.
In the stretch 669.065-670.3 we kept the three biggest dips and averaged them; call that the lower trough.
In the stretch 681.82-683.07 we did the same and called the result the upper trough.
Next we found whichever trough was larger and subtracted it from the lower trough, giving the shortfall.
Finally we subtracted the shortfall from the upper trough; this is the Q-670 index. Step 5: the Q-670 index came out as -2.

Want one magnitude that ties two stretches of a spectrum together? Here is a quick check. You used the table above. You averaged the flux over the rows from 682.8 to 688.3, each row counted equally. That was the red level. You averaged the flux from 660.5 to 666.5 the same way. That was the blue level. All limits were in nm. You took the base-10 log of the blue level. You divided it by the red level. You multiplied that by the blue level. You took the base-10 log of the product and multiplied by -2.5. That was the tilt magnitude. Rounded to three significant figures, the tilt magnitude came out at -0.849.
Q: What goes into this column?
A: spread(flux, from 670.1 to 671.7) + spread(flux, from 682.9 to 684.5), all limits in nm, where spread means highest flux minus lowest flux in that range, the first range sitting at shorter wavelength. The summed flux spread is 13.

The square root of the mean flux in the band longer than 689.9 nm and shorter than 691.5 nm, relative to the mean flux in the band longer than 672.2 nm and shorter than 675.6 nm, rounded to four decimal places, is 0.0948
